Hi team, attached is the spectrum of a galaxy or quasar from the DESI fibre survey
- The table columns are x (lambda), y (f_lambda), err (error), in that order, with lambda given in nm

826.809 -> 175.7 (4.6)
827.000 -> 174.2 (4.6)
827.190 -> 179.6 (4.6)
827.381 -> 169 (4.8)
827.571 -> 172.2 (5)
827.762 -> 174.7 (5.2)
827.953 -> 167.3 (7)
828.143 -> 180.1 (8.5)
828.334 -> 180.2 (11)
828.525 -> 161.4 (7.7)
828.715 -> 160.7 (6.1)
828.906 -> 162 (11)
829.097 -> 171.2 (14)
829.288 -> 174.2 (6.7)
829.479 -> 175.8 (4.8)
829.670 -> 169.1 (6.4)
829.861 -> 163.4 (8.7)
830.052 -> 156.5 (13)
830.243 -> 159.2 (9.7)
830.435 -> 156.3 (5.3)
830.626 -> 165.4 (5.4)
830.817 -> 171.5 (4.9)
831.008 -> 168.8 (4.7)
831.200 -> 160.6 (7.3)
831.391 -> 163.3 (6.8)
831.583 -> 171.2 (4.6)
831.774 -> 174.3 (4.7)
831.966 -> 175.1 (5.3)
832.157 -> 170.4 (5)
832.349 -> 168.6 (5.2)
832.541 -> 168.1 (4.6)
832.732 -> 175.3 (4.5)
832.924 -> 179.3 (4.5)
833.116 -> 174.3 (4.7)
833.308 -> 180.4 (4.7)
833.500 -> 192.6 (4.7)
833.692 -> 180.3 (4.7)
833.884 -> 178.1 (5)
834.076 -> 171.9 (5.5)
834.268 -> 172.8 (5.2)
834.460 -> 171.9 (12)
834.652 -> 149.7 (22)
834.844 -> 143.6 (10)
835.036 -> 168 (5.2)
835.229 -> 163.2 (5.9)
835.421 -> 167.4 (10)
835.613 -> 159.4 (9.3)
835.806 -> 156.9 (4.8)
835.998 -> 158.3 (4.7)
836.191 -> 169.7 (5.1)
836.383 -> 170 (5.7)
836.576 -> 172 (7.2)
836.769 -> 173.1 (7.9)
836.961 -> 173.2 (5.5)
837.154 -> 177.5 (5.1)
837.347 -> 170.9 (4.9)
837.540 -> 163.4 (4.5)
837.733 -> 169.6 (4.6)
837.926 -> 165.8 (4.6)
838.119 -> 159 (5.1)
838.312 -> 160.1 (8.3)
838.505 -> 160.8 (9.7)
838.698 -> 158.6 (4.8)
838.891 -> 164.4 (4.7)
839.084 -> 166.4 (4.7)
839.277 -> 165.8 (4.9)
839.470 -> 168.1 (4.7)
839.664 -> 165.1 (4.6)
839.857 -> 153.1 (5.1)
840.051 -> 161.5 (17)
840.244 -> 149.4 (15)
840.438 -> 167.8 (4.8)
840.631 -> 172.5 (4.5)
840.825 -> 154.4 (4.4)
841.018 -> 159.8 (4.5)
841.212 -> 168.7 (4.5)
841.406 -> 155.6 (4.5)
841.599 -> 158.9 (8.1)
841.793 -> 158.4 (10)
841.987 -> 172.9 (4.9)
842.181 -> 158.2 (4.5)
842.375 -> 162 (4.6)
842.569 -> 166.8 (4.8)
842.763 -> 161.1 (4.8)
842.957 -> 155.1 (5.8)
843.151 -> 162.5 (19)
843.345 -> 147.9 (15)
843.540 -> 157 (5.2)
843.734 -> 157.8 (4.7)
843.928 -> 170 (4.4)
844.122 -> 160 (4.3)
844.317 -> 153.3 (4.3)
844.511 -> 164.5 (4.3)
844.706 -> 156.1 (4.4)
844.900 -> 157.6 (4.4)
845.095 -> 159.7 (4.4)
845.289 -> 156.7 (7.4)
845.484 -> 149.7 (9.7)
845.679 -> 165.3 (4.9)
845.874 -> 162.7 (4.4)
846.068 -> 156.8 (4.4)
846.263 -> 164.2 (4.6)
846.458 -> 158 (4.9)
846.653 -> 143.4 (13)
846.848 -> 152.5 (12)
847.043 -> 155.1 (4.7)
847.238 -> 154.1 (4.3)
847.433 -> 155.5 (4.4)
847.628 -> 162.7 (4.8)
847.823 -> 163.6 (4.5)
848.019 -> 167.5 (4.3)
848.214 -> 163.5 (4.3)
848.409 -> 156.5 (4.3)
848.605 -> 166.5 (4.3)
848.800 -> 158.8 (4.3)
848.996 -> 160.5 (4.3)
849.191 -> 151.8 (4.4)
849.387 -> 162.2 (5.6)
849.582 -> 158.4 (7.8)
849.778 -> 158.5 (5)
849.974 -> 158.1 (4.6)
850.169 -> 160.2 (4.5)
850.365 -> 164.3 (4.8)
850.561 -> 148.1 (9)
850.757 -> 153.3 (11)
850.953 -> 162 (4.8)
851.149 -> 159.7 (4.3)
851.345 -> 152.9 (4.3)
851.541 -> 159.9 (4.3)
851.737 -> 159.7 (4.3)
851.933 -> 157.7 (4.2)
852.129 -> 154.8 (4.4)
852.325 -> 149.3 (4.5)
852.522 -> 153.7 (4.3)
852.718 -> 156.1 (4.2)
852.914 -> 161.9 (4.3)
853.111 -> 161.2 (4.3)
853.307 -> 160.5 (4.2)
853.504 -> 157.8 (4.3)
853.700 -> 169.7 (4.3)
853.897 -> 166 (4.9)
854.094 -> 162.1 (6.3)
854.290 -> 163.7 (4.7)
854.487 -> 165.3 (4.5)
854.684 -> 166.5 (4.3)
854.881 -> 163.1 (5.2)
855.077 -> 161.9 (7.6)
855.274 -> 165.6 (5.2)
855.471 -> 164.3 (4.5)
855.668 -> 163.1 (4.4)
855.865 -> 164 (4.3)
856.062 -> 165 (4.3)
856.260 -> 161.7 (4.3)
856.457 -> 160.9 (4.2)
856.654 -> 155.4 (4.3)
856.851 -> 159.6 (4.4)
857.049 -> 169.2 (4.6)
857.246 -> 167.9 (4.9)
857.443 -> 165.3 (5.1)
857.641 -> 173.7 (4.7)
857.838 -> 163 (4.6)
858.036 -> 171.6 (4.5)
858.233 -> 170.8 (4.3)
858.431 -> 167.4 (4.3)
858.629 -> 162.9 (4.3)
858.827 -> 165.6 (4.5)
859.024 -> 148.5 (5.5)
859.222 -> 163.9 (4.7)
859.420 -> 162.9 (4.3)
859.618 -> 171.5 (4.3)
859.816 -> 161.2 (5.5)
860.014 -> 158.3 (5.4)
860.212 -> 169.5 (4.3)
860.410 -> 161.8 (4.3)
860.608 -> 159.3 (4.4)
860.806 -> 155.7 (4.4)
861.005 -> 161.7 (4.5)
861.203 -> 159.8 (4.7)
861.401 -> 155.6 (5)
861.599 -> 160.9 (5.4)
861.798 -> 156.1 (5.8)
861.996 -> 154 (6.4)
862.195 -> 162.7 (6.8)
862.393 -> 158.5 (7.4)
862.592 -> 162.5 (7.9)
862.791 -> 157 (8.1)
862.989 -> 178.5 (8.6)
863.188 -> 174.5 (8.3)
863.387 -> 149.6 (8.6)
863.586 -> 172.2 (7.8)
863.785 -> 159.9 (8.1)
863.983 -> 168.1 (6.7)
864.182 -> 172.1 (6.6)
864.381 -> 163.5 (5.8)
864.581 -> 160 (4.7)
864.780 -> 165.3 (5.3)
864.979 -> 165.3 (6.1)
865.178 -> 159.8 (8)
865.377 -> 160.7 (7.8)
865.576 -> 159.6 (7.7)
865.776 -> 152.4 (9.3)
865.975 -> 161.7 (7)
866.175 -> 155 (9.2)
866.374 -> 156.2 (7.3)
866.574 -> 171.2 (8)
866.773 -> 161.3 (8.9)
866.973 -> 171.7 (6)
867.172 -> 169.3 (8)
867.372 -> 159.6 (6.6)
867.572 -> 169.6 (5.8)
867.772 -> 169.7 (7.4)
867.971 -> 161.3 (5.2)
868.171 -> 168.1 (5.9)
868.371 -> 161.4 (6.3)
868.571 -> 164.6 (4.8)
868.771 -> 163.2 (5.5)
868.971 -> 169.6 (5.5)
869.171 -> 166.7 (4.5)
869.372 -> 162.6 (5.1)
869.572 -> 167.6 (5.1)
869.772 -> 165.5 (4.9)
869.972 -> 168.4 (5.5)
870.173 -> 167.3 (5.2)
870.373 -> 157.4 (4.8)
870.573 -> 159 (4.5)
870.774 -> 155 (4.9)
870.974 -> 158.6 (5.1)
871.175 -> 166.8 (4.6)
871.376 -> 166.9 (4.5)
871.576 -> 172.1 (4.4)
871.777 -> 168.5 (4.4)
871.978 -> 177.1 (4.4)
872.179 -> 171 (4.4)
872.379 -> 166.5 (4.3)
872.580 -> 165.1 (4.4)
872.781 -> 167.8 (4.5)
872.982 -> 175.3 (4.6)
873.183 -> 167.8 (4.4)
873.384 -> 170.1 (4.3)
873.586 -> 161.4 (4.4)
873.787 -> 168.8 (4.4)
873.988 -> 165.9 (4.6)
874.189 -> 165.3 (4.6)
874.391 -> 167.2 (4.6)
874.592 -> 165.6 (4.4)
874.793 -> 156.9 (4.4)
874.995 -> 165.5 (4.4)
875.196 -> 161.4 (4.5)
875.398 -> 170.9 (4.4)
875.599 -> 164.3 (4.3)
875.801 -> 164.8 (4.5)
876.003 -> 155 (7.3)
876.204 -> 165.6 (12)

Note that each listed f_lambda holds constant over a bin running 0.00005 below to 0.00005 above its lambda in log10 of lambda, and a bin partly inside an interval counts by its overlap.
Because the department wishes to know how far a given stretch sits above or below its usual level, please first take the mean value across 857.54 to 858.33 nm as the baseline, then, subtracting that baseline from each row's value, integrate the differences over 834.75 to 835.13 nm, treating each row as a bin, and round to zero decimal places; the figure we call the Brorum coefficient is -5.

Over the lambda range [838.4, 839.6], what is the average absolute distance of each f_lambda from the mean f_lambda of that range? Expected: 2.9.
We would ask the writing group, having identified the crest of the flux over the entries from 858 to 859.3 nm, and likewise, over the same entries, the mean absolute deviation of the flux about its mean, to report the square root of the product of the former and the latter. 30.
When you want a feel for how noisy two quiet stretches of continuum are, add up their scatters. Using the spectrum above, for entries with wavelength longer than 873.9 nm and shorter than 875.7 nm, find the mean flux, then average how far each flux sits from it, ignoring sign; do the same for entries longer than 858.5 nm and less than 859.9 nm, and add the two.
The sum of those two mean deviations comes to 6.90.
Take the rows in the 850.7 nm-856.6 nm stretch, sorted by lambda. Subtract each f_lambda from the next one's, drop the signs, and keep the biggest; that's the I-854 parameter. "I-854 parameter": 12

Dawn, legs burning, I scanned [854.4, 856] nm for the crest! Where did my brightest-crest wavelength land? 854.684 nm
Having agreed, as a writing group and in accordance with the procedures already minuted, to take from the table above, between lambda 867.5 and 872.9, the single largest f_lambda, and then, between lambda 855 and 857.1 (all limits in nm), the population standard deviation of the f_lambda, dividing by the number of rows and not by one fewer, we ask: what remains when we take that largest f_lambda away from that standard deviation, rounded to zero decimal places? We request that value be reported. -174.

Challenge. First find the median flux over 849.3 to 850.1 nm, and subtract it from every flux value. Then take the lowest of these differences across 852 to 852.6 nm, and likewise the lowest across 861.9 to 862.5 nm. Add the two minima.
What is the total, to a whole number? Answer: -14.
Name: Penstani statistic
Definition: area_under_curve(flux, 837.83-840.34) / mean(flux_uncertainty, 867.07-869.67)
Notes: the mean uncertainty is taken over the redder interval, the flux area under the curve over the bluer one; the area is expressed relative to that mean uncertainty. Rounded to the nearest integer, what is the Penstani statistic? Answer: 70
